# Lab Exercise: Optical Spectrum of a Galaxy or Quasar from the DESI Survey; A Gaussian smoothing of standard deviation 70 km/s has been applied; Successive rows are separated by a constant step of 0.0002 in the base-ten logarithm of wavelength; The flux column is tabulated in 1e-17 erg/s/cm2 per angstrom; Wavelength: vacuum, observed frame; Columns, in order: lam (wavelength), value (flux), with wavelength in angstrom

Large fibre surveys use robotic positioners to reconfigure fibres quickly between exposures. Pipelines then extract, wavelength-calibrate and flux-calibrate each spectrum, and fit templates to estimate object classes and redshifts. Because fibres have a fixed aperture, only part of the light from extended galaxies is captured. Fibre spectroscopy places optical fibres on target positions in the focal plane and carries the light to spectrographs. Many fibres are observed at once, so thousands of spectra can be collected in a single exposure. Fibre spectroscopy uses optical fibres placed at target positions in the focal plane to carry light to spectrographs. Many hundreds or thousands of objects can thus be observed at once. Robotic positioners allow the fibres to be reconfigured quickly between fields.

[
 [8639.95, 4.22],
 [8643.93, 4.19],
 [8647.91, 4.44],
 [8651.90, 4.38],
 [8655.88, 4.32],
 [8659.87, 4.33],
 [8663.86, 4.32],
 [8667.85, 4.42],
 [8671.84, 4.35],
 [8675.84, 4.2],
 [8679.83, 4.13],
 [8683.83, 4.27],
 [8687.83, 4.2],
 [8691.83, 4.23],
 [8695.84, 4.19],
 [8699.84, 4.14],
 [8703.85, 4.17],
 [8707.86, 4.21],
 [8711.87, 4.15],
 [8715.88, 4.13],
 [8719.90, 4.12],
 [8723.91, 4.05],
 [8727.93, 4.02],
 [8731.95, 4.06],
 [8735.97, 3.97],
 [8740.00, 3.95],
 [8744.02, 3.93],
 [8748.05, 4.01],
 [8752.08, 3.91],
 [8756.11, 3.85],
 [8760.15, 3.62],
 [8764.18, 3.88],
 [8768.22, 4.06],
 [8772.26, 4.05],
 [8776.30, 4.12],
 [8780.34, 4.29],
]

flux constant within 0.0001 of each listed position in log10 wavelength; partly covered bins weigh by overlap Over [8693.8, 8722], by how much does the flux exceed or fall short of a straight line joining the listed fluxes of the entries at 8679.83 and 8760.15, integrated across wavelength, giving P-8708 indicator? 5.8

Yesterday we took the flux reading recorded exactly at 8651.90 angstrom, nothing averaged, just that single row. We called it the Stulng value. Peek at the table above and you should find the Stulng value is 4.38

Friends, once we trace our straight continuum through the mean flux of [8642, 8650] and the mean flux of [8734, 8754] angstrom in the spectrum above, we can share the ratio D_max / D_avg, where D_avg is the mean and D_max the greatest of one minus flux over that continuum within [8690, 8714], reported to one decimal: 0.3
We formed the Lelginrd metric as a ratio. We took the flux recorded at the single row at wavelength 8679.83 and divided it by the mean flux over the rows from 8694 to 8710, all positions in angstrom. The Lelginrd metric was 0.989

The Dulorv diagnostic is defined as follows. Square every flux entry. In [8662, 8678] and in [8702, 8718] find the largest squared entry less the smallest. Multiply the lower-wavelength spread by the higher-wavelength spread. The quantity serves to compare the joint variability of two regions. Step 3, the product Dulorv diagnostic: 1.3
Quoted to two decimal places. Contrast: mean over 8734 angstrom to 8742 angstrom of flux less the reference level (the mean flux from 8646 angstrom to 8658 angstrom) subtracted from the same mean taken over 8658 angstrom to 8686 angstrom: 0.33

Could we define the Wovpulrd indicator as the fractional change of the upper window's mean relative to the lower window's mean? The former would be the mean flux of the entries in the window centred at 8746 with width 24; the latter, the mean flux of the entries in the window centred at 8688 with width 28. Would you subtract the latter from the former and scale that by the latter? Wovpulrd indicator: -0.061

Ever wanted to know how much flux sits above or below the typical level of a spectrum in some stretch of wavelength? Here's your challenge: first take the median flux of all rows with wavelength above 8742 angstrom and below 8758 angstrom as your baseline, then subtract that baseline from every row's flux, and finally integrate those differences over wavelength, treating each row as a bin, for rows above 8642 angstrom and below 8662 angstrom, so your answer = 8.2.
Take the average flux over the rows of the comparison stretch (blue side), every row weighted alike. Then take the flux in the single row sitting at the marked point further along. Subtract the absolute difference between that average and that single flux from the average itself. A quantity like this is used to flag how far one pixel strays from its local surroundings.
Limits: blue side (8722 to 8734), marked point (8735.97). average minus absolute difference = 3.97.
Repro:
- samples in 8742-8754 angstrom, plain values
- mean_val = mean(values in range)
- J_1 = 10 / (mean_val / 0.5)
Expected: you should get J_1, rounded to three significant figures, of 1.27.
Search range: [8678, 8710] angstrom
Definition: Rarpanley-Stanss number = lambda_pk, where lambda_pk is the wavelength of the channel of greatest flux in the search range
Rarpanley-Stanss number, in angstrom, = 8683.83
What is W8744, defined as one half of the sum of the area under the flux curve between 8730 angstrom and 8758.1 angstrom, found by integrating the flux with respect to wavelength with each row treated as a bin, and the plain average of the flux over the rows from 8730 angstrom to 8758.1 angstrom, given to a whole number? 58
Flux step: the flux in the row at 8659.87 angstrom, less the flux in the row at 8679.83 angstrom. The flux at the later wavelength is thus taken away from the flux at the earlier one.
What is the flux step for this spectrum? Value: 0.20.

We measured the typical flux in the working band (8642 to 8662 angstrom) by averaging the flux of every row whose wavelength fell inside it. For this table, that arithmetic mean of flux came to 4.33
